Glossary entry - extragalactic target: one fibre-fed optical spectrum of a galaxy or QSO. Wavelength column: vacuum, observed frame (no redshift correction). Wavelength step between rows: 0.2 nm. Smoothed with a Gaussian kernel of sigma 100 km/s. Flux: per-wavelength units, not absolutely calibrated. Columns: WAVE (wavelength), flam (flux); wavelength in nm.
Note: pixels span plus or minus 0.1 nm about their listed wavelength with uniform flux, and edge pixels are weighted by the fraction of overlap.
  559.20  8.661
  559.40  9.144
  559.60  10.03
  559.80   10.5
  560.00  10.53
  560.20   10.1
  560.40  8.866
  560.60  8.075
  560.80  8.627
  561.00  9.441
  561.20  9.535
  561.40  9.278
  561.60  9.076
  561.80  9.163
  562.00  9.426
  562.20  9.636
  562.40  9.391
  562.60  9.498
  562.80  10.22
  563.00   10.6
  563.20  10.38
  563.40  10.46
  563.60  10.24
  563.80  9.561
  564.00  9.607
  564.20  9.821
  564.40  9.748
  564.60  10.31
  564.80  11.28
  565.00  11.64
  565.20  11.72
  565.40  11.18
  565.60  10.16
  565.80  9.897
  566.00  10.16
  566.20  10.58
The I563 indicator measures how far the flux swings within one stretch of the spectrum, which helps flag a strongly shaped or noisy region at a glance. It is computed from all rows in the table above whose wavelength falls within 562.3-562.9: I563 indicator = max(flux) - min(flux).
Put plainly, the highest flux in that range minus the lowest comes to 0.8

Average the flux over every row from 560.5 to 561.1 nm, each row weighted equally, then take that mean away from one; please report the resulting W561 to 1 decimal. -7.7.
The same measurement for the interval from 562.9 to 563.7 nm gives -9.4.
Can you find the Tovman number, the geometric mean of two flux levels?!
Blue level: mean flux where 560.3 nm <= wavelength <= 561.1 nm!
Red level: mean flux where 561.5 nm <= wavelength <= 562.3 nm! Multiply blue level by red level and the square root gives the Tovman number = 9.0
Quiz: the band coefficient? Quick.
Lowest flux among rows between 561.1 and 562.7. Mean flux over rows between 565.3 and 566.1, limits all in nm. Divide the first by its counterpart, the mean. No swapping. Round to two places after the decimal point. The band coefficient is 0.88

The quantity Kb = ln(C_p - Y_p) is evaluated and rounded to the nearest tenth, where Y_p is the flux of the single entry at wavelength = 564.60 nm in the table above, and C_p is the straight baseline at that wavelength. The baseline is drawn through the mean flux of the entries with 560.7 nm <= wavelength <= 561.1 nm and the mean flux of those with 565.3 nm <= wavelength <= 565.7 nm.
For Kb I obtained -3.2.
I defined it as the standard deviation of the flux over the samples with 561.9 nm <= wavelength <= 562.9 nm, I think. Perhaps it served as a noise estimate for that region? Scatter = 0.3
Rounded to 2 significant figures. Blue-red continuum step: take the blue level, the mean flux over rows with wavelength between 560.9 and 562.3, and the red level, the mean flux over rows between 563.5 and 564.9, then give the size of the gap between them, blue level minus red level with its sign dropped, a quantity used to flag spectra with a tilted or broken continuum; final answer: 0.72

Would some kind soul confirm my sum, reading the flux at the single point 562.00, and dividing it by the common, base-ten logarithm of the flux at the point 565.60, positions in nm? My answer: 9.4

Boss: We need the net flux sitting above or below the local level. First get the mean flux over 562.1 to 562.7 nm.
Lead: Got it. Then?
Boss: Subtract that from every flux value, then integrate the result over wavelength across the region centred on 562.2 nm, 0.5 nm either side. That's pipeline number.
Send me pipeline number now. -0.1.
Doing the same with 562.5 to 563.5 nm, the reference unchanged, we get 0.7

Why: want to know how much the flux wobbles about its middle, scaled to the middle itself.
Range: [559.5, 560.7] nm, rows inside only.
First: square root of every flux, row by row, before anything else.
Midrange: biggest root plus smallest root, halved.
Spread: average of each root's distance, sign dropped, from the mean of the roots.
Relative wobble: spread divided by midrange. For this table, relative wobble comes 0.044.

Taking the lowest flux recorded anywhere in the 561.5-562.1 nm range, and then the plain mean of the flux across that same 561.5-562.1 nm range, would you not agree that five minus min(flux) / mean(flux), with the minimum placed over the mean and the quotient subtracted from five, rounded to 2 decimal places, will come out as 4.02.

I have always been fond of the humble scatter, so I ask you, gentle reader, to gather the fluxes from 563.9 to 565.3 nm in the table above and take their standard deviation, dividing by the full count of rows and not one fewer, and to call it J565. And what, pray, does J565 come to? 0.86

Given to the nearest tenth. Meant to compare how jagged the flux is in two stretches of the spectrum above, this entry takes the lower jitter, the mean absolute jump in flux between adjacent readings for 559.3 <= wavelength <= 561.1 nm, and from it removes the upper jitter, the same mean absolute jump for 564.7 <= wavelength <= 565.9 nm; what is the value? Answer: 0.2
